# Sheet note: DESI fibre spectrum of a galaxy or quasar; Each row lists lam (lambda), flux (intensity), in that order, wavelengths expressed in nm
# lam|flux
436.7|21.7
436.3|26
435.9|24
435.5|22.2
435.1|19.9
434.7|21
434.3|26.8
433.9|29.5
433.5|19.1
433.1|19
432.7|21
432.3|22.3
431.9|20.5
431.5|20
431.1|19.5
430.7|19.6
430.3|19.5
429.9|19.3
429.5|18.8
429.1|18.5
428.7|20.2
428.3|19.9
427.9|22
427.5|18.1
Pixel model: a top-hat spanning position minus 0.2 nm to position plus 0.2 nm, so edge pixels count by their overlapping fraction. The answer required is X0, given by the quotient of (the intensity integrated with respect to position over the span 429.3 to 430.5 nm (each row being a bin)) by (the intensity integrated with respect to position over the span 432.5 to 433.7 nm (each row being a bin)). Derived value 0.97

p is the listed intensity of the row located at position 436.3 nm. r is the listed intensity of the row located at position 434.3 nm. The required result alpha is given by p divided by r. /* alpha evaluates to 0.97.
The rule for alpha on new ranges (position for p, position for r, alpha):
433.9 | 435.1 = 1.48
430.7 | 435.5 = 0.88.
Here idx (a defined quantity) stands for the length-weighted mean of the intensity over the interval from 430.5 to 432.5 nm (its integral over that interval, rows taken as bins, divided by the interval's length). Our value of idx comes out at 20.4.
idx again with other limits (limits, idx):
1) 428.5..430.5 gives 19.3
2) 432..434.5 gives 22.9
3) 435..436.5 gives 23.2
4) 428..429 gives 20.1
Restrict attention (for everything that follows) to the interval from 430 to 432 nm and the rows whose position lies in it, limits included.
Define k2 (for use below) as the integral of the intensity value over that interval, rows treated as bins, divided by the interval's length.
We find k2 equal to 19.8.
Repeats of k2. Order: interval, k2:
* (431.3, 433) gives 20.8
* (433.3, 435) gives 23.9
